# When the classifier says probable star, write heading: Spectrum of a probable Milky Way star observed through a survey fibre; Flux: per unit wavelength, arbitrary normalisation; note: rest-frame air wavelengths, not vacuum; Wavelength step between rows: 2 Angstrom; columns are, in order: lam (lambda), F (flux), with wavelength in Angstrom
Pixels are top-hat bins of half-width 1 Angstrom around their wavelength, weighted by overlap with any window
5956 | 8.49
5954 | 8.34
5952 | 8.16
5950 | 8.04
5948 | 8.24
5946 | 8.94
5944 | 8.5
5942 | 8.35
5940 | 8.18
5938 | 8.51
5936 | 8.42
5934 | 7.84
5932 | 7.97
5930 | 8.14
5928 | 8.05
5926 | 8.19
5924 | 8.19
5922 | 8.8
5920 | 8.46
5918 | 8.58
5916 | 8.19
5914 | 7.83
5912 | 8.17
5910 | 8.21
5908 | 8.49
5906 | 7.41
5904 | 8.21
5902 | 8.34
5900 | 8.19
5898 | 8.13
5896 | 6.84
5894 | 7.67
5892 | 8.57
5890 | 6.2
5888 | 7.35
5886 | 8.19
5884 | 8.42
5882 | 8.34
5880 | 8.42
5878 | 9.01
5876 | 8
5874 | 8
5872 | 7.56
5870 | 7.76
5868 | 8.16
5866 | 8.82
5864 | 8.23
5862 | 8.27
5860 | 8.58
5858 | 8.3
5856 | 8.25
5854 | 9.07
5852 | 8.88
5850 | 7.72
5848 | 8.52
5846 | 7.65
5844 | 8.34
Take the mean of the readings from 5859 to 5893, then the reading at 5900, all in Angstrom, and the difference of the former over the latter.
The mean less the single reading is -0.08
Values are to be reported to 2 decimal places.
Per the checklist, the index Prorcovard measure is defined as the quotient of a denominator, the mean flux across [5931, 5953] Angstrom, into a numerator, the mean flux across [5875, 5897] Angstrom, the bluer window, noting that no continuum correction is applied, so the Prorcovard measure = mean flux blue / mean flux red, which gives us 0.95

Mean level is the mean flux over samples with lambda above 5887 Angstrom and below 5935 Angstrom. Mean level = 8.0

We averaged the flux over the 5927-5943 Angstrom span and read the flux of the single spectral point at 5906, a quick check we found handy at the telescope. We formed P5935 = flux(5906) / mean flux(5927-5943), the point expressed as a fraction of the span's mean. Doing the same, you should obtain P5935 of 0.91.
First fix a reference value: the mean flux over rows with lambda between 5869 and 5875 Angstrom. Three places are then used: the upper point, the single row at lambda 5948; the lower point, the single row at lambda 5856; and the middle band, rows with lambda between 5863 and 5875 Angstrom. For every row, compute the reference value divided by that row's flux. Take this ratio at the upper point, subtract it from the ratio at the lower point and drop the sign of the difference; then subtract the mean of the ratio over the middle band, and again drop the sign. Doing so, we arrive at 0.96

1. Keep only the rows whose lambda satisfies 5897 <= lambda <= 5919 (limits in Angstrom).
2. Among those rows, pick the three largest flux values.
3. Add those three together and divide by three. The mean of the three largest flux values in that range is 8.5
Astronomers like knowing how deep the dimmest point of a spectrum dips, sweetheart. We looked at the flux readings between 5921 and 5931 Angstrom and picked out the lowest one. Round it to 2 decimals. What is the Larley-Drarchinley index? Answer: 8.05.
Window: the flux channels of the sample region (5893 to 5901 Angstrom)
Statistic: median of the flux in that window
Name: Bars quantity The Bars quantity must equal 7.90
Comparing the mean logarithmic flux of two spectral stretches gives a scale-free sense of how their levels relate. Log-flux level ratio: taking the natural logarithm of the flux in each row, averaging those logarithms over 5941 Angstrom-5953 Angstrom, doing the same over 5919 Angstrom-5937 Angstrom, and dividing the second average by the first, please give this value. 0.99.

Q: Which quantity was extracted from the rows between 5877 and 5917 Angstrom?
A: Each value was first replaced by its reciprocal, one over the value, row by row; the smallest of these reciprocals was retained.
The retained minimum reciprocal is 0.111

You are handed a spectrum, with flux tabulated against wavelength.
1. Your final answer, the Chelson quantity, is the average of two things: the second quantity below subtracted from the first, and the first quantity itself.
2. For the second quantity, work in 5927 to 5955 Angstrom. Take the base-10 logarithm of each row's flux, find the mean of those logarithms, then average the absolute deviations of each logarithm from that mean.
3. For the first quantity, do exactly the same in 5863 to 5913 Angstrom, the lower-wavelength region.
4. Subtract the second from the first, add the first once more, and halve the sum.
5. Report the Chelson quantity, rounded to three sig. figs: 0.0190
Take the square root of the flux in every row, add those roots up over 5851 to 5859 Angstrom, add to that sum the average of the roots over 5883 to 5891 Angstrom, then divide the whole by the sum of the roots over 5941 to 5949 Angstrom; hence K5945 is 1.24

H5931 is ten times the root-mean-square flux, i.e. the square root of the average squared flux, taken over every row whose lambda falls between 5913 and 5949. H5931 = 83.0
